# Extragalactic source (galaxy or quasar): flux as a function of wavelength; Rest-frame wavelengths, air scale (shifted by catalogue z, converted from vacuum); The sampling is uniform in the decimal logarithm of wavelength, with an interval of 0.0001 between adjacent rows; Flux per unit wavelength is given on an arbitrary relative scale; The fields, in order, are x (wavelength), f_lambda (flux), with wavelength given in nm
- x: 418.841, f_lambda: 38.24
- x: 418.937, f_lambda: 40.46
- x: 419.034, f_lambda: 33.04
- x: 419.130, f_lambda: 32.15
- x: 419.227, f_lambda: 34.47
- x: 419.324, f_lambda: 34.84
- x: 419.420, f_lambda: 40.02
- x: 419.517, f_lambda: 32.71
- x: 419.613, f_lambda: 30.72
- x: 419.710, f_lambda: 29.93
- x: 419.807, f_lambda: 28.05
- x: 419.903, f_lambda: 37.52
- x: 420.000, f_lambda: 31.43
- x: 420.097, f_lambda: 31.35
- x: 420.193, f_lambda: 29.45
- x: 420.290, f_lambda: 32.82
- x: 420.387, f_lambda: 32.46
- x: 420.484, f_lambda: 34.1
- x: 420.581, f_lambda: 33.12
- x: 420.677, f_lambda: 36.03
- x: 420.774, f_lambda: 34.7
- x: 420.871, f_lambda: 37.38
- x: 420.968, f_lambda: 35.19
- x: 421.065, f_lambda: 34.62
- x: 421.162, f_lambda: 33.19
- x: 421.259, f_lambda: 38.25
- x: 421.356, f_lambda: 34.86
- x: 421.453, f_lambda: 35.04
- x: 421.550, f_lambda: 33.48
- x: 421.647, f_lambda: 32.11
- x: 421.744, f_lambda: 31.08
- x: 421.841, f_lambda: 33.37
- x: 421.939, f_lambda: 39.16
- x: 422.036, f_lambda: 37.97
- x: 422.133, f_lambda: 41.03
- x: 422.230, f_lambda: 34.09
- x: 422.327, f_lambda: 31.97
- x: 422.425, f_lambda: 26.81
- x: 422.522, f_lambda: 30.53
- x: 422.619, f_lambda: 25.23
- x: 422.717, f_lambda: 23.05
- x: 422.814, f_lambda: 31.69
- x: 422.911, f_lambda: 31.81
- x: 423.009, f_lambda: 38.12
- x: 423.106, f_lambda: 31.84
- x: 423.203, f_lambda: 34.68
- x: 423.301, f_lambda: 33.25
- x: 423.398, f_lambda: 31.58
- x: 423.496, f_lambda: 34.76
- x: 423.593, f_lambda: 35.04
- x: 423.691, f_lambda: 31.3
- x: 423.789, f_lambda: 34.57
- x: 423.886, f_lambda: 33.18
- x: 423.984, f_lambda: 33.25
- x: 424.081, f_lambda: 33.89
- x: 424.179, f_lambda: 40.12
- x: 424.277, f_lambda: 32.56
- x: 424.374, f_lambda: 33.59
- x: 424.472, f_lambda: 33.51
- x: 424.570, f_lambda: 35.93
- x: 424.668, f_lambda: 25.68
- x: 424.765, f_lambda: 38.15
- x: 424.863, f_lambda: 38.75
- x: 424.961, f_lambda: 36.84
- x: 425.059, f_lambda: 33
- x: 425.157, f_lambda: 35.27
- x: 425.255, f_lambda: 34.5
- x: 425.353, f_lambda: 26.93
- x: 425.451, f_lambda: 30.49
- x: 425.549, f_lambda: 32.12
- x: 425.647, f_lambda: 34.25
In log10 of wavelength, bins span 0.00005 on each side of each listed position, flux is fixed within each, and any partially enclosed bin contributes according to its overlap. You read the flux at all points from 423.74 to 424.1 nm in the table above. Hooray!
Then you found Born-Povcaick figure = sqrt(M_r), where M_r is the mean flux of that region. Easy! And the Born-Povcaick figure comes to 5.81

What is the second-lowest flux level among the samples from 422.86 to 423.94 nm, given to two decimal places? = 31.58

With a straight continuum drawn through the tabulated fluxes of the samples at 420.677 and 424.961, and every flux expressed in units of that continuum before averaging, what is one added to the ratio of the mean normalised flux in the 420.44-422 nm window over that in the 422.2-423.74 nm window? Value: 2.11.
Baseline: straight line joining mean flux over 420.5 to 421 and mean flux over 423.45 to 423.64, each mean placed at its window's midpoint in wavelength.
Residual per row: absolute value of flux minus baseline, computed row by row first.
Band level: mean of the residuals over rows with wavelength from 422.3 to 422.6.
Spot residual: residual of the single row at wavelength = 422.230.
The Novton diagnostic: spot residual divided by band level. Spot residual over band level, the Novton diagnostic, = 0.2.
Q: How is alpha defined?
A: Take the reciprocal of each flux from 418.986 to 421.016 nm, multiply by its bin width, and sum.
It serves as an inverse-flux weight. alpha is 0.061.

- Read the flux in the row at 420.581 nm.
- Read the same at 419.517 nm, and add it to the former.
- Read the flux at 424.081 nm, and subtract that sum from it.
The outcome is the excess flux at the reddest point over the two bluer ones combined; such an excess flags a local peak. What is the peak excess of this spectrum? -31.9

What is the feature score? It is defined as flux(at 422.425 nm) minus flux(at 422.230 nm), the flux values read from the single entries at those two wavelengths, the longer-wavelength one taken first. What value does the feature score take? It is -7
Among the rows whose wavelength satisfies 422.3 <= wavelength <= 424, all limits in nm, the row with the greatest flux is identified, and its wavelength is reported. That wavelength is 423.009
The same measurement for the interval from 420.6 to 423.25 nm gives 422.133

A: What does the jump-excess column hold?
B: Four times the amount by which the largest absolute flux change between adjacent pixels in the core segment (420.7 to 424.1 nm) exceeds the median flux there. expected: -99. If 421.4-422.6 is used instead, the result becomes -106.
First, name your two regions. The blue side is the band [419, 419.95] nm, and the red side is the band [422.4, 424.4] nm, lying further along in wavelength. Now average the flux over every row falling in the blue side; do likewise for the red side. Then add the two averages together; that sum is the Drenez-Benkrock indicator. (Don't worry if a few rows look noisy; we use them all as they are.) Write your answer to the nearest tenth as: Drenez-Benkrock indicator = 65.8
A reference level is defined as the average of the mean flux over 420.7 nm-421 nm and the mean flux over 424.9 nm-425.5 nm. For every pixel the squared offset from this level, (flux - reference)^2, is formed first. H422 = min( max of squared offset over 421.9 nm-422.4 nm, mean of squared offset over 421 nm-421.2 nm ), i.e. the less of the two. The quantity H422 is 1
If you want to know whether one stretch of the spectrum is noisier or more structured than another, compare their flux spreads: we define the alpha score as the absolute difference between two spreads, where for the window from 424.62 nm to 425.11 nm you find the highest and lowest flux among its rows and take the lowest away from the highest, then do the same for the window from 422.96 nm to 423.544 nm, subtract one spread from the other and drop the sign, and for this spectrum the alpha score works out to 6.5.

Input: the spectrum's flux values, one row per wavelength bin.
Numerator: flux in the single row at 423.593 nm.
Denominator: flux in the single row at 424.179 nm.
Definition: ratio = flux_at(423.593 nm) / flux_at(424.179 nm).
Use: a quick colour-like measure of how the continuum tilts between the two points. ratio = 0.87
